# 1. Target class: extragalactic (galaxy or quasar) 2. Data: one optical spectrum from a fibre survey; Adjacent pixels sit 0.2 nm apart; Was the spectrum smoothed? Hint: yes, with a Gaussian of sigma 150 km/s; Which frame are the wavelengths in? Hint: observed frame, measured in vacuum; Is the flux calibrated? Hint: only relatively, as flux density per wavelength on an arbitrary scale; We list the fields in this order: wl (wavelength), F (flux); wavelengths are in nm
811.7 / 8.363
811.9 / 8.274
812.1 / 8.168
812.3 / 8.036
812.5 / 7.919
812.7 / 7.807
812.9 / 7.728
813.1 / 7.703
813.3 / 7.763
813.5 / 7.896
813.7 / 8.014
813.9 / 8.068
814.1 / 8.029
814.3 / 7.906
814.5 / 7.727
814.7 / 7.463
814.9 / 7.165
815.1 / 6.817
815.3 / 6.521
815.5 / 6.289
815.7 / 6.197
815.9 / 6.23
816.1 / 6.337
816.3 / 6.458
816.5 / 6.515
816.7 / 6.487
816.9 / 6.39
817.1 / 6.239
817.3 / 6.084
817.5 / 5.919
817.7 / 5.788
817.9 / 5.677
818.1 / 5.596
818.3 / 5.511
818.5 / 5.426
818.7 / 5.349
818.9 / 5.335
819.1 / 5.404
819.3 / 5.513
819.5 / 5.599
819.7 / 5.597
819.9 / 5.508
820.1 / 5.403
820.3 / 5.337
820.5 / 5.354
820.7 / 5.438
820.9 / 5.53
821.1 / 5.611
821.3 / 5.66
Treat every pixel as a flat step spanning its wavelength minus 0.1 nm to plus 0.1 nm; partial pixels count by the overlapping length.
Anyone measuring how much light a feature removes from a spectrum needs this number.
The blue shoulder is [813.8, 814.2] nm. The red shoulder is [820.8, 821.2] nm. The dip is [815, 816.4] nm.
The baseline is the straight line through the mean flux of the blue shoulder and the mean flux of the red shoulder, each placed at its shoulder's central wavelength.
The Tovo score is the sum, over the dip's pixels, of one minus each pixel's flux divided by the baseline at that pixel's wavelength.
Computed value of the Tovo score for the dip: 1.0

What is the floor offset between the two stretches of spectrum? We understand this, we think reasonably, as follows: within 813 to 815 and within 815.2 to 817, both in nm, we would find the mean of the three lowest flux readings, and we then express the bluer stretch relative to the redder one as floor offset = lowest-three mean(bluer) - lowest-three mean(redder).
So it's 1.2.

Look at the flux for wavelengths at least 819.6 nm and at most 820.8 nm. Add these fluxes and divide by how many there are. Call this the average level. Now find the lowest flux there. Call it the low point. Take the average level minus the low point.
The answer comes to 0.10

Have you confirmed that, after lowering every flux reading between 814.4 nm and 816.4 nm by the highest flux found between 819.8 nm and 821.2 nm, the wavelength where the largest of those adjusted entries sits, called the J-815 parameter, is 814.5 nm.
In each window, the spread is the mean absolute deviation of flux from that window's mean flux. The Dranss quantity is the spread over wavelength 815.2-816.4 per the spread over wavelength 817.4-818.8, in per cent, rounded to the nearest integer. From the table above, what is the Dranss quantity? 63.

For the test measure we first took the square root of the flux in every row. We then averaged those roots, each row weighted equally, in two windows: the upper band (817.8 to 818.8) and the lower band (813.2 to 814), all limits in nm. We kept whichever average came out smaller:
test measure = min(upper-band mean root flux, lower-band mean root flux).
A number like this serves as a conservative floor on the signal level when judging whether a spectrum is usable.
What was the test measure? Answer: 2.35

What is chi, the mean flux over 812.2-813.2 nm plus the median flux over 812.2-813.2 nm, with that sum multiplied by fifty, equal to 782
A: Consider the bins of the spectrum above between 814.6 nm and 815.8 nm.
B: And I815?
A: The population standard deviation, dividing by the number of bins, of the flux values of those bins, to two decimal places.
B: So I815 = 0.46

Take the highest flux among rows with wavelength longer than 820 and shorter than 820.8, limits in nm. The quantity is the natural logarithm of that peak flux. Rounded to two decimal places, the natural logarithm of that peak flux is 1.69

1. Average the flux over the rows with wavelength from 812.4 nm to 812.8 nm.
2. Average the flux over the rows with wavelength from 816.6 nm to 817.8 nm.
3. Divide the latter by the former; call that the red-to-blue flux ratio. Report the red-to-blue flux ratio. 0.78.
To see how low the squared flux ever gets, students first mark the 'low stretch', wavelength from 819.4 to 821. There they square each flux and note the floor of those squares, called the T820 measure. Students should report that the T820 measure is 28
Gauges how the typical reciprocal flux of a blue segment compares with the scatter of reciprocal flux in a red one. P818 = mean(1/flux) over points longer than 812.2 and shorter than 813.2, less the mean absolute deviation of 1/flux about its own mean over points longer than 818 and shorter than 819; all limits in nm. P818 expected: 0.12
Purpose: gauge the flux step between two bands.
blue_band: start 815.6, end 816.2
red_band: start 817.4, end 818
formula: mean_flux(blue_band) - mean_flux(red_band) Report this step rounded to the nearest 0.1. 0.5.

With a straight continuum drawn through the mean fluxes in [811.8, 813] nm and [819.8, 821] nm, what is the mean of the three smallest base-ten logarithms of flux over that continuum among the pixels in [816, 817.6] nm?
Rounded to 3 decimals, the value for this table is -0.028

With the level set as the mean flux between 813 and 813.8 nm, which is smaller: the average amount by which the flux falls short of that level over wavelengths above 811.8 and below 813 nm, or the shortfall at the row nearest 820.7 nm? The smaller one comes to -0.14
